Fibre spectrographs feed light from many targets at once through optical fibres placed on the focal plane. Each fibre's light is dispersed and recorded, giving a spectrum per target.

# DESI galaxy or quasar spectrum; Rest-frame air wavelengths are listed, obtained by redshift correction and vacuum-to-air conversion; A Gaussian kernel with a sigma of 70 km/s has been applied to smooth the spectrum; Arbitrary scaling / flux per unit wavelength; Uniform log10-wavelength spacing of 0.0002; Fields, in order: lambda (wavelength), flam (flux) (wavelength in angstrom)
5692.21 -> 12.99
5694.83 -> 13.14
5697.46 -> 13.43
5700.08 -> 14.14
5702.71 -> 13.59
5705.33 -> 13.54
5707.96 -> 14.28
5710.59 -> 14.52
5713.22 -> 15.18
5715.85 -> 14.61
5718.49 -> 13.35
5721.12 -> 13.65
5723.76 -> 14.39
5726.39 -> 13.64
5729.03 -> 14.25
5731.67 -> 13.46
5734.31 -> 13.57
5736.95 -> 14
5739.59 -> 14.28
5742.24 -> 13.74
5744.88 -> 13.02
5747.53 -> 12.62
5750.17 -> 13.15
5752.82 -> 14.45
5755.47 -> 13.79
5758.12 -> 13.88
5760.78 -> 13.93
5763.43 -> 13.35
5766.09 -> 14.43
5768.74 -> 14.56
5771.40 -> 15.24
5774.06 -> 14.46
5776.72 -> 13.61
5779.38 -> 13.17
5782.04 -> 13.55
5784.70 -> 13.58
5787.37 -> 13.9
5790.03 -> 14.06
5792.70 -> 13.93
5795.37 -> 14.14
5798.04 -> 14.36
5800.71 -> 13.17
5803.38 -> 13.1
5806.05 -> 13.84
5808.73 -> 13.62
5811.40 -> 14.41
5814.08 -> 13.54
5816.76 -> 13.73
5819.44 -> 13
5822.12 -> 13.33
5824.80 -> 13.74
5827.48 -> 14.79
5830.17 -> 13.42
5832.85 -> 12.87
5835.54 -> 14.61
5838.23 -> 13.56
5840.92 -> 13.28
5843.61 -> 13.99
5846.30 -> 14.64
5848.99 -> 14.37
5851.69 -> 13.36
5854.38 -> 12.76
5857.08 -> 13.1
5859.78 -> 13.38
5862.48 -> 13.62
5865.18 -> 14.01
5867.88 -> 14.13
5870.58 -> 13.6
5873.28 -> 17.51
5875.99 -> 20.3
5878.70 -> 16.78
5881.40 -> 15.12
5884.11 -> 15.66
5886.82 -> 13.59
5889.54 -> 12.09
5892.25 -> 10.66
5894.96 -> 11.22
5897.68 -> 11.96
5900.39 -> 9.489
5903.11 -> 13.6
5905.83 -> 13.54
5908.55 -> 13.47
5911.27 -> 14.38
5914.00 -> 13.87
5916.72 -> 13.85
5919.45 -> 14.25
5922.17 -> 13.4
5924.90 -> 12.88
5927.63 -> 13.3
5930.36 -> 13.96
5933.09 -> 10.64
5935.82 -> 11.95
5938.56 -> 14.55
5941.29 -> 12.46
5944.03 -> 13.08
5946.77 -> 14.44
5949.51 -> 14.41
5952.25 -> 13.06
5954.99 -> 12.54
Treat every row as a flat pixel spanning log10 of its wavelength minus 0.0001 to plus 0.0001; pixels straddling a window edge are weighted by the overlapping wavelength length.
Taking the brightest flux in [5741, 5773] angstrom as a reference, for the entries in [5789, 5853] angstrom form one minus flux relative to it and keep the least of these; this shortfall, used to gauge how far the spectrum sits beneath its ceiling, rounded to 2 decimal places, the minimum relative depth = 0.03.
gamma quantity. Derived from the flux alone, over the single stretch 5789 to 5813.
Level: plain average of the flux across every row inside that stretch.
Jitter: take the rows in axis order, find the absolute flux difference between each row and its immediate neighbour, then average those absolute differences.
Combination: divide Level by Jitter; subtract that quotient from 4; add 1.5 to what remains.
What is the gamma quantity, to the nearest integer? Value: -26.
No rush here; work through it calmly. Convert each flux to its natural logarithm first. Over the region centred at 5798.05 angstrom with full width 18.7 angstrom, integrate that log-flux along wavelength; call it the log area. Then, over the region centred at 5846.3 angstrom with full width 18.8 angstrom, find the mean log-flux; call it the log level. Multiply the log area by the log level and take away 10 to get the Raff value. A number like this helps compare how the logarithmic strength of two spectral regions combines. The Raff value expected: 118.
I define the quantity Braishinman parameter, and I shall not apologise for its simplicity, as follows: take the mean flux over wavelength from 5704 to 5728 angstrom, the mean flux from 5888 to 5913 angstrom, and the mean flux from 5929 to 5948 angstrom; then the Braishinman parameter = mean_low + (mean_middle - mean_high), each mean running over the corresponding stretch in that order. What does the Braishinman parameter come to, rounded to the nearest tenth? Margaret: 13.4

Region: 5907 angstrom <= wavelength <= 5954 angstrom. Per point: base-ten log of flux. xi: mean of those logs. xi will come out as 1.126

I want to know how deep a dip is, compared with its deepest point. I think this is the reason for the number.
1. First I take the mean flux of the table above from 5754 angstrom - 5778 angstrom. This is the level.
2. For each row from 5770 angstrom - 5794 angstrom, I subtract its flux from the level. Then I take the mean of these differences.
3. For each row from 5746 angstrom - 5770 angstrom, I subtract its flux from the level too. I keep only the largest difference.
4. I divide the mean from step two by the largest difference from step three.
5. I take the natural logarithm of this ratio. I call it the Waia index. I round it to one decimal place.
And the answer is -2.1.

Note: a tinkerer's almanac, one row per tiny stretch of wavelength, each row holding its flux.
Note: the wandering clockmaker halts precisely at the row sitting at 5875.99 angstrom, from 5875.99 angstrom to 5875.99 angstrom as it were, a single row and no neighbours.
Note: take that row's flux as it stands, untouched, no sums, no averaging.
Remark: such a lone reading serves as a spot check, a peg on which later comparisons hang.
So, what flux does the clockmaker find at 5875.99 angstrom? 20.3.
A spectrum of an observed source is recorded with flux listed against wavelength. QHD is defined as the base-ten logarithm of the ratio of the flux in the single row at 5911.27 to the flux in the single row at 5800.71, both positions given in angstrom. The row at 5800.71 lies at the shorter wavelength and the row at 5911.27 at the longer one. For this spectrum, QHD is 0.04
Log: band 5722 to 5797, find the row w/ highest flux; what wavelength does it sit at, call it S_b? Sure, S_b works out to 5771.40 angstrom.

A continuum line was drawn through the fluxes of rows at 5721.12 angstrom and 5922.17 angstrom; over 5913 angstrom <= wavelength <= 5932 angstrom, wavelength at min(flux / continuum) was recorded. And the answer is 5924.90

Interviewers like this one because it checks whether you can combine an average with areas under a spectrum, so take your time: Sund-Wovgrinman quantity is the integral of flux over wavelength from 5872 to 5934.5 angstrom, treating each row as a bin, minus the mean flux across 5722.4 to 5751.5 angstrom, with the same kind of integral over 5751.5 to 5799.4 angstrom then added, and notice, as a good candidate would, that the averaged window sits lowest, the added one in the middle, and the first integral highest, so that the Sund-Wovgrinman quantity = 1515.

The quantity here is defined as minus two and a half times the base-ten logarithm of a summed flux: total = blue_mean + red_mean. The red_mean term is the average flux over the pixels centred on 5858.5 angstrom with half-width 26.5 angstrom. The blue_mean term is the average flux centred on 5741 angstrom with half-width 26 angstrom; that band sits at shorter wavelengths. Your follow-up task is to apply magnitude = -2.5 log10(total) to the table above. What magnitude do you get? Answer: -3.63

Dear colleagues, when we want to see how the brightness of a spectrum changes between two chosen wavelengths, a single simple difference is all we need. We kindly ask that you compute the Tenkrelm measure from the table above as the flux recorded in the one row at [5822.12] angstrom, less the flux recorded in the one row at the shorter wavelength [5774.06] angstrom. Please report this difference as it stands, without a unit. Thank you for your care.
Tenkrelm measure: -1.1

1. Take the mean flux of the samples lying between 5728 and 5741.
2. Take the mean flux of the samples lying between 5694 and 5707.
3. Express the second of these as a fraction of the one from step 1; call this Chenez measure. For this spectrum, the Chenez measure 0.98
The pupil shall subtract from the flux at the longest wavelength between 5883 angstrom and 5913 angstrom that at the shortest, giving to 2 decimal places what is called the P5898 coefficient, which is -1.28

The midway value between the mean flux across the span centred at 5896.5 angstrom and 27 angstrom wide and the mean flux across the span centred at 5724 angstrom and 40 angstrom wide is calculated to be 13.3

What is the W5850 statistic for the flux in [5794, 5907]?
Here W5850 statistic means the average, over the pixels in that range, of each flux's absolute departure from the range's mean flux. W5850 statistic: 1.1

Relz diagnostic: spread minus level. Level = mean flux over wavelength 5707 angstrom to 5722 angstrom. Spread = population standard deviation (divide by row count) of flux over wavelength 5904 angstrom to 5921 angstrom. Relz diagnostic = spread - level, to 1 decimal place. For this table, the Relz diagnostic -13.9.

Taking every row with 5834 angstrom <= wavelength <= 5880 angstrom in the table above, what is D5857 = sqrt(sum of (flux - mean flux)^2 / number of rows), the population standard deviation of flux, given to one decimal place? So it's 1.9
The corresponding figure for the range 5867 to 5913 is 2.6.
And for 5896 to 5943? 1.3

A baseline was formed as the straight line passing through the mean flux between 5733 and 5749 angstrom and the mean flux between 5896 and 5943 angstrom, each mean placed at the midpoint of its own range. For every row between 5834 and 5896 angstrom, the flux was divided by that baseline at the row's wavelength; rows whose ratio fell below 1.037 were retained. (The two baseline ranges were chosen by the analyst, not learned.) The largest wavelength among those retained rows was 5894.96 angstrom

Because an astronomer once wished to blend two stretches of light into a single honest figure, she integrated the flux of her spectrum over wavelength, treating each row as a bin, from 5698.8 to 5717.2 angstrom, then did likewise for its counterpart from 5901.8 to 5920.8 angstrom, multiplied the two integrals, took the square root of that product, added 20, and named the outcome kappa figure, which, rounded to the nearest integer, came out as 283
